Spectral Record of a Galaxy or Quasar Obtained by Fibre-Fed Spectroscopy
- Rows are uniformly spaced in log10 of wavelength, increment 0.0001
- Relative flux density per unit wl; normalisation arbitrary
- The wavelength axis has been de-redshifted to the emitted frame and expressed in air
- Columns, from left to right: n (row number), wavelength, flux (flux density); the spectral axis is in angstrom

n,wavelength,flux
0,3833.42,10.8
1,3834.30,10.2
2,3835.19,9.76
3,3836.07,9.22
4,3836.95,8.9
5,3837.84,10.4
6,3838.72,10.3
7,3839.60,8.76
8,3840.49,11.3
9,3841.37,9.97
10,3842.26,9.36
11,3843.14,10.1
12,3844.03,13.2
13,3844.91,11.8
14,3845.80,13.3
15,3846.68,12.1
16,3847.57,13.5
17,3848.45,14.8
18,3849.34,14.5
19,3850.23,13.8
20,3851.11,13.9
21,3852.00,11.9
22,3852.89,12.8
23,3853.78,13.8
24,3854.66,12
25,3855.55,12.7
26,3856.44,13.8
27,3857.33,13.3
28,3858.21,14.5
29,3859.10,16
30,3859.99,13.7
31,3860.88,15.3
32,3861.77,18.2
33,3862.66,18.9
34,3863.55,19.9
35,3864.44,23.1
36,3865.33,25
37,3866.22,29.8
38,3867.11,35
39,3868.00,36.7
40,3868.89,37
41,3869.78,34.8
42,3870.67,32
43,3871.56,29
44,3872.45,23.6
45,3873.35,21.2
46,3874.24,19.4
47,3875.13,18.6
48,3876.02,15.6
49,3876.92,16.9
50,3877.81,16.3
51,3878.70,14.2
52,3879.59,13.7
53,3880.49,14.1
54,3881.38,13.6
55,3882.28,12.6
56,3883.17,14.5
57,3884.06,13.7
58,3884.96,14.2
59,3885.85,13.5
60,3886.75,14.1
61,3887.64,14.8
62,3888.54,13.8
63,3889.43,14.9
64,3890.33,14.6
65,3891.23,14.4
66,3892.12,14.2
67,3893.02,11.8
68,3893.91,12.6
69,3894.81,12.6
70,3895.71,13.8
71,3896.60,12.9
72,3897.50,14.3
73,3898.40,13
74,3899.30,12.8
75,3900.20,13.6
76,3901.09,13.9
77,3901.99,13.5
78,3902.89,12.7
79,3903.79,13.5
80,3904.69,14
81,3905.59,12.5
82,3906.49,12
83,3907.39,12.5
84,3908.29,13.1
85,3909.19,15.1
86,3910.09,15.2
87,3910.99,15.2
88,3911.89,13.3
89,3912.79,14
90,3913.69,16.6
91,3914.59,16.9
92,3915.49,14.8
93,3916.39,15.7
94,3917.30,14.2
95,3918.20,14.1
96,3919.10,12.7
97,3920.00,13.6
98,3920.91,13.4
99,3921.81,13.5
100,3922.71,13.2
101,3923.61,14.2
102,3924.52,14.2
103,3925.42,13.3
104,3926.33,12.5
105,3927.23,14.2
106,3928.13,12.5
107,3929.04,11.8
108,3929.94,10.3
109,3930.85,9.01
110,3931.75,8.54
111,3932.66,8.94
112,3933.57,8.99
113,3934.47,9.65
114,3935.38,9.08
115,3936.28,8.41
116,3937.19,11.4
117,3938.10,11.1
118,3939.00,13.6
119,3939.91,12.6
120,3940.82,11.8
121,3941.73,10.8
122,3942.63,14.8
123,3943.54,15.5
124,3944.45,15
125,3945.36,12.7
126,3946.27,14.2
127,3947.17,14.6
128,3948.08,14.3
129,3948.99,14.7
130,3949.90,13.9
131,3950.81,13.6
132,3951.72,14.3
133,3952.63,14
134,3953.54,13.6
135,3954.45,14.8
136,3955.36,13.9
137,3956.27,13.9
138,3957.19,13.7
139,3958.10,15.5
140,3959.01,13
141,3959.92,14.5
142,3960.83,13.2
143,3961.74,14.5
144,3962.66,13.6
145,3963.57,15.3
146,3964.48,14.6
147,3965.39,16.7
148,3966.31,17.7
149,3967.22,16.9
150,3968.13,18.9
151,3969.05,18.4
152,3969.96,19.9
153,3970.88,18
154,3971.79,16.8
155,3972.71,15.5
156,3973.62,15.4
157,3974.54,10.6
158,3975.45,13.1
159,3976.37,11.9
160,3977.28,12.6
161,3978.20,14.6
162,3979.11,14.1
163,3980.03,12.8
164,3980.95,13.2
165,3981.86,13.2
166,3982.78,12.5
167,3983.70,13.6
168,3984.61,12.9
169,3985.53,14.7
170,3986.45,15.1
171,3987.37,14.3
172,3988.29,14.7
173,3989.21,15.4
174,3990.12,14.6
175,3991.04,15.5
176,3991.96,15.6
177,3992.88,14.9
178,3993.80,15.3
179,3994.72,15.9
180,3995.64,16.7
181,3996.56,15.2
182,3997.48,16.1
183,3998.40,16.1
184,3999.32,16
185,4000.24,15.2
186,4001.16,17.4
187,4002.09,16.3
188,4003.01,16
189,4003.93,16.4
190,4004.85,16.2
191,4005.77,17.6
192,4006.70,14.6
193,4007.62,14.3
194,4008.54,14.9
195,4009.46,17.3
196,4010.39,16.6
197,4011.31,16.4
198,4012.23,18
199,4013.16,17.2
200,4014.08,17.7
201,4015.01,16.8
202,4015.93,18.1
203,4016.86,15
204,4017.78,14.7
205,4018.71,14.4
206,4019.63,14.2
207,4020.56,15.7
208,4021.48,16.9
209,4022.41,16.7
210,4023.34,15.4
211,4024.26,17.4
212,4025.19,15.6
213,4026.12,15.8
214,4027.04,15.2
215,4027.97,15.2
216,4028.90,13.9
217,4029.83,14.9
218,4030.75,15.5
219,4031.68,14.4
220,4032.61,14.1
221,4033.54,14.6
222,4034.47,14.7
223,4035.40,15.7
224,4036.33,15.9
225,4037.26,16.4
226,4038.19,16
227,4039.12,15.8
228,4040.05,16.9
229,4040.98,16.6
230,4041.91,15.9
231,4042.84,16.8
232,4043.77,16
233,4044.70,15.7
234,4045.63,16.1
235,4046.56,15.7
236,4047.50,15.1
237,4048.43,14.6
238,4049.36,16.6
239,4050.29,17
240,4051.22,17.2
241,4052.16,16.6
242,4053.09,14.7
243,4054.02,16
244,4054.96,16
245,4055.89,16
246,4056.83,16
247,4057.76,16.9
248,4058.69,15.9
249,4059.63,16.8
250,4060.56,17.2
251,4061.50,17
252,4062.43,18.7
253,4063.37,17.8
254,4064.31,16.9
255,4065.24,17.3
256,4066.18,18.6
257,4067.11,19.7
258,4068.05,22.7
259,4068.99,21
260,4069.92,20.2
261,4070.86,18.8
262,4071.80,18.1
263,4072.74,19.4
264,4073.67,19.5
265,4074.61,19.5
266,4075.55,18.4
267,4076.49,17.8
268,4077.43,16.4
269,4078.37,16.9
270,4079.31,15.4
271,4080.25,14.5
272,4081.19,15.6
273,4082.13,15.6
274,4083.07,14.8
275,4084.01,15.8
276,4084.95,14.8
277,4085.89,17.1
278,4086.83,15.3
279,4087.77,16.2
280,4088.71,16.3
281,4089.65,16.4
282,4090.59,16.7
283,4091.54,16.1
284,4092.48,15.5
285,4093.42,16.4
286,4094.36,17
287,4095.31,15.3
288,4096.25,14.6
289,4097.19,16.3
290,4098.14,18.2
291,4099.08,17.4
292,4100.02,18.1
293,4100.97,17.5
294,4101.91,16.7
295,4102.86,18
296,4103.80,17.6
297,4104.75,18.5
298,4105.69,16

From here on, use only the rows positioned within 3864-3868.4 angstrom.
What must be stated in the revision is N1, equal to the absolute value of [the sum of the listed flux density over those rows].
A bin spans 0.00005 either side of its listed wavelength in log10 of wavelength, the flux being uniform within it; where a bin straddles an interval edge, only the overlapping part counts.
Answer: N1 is 150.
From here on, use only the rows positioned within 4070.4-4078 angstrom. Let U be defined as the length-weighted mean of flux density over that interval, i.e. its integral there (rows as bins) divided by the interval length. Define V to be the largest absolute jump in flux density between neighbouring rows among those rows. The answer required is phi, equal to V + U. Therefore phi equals 19.9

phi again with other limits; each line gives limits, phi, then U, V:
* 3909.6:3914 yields 17.4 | 15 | 2.6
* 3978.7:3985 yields 14.5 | 13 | 1.3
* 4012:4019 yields 19.6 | 16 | 3.1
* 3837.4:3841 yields 12.7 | 10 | 2.5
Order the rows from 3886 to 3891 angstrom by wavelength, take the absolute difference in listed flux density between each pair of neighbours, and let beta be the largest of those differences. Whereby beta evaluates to 1.10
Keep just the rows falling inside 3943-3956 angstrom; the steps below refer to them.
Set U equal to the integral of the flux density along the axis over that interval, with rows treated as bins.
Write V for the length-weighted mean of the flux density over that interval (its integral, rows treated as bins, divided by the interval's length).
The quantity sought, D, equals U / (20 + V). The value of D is 5.40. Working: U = 185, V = 14.2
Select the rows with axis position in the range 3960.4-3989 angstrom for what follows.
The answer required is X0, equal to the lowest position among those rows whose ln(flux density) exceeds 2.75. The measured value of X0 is 3965.39 angstrom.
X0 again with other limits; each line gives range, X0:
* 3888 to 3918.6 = 3913.69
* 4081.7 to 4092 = 4084.01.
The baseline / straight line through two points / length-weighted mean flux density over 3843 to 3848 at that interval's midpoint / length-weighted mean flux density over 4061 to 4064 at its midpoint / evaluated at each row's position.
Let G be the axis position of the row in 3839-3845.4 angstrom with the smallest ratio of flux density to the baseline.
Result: 3839.60 angstrom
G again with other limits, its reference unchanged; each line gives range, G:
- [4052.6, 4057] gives 4053.09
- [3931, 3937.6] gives 3936.28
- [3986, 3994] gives 3987.37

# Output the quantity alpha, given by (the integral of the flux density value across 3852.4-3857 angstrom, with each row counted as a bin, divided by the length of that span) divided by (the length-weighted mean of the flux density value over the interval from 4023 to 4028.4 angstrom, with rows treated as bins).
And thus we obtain 0.82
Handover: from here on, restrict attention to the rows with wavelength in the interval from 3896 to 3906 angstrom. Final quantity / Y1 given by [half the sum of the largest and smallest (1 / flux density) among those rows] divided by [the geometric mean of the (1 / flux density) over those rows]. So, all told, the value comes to 1.00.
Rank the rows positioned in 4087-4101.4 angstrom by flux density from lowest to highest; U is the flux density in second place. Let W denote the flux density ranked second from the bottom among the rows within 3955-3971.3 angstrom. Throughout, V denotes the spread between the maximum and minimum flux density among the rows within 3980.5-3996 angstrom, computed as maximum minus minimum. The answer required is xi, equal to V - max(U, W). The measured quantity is -11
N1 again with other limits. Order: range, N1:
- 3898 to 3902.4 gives 67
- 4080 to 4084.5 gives 76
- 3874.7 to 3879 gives 82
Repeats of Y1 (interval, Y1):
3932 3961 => 1.17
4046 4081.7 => 0.97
